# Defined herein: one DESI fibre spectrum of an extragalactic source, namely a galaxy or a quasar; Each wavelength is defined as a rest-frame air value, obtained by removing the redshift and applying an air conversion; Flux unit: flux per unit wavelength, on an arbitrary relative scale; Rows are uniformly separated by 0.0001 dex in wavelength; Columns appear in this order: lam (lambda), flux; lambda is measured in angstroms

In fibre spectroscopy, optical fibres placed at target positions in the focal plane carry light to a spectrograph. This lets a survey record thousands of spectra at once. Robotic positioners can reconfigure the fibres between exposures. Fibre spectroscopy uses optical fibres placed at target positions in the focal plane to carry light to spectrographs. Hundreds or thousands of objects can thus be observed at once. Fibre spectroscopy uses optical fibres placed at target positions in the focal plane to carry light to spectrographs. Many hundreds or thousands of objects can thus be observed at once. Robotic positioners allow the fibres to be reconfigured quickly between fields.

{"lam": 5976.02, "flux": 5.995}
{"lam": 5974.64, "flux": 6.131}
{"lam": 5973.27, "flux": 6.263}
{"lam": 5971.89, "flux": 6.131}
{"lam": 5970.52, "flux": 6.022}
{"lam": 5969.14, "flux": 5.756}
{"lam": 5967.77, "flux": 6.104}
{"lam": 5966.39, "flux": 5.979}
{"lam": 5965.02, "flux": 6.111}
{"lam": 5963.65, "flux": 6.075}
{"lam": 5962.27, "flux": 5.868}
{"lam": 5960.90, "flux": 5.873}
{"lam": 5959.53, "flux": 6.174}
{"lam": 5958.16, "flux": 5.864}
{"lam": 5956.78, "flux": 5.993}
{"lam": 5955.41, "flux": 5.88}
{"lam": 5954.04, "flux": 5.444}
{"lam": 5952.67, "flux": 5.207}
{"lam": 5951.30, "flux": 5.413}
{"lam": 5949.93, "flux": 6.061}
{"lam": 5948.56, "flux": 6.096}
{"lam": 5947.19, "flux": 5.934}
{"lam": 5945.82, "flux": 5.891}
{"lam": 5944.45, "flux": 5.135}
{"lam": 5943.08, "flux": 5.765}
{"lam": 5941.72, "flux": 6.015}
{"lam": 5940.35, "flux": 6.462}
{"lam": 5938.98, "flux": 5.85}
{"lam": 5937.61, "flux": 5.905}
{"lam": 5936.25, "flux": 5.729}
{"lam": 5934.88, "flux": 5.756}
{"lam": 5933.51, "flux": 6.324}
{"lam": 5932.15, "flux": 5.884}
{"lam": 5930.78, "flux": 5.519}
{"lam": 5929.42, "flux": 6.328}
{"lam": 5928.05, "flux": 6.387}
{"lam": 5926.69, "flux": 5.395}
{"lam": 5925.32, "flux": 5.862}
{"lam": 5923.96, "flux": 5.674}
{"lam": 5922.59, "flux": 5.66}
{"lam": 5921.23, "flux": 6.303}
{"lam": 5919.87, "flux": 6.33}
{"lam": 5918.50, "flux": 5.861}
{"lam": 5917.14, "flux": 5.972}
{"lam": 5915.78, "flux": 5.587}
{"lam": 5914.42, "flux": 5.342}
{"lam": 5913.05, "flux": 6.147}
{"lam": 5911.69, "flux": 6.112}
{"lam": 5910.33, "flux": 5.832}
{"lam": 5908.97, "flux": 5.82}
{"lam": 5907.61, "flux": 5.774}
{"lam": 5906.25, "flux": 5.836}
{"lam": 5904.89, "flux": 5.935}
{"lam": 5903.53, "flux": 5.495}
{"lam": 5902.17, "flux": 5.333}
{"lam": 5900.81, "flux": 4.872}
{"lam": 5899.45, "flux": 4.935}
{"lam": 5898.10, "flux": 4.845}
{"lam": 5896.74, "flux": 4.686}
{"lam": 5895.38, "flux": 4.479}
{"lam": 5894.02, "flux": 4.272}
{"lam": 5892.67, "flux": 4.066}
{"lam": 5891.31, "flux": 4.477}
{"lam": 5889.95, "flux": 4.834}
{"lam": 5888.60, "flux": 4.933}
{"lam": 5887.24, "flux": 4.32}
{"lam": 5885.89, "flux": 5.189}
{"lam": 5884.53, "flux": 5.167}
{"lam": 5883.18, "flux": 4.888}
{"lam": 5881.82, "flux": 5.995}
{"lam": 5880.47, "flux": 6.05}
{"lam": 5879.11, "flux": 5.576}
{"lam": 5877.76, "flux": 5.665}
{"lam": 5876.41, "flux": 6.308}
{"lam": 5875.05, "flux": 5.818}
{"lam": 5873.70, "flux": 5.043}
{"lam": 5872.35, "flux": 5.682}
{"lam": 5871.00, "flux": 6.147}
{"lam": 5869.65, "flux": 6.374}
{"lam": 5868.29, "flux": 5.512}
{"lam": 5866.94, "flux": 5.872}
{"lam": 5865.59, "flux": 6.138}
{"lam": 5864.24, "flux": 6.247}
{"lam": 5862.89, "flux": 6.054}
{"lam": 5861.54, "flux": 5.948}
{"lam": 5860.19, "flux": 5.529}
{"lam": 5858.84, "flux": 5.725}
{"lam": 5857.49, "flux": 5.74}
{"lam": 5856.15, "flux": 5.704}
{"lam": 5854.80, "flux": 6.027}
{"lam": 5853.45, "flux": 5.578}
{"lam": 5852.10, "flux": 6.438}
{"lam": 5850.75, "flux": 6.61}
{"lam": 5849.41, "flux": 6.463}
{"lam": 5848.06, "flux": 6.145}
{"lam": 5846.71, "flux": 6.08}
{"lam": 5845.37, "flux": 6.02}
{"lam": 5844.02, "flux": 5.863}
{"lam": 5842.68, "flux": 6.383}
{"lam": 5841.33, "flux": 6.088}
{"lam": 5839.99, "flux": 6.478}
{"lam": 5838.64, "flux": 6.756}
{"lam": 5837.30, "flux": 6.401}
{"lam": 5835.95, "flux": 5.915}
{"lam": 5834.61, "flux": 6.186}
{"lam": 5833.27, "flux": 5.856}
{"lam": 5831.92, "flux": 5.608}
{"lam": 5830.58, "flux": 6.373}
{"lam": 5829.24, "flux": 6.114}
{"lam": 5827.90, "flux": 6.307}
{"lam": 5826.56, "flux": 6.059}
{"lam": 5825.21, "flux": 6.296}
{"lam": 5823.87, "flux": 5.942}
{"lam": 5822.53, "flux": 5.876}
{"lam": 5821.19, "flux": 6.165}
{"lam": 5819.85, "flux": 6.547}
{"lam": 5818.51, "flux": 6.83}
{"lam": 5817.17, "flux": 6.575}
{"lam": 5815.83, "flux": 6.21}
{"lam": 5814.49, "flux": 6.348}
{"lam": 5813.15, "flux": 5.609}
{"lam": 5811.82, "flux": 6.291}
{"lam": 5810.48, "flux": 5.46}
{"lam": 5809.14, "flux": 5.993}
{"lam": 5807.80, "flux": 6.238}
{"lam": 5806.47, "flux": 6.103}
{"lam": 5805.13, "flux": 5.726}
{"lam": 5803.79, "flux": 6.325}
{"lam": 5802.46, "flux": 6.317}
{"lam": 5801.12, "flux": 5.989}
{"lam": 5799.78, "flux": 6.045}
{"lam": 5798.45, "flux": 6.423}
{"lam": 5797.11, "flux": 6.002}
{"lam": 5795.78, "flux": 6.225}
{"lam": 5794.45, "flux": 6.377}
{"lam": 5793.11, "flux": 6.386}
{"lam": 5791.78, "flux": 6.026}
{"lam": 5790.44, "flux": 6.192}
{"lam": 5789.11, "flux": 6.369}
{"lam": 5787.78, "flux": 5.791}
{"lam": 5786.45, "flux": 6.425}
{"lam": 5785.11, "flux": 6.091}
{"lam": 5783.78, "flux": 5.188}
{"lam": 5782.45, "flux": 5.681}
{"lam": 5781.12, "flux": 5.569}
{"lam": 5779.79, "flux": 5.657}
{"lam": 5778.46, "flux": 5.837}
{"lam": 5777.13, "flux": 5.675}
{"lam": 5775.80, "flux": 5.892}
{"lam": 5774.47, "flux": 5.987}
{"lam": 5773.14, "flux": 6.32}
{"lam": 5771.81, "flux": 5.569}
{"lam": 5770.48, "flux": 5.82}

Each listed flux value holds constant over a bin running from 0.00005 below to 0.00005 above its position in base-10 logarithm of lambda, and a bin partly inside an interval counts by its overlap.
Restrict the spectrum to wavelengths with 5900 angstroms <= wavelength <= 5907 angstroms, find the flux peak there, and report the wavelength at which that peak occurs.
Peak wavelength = 5904.89 angstroms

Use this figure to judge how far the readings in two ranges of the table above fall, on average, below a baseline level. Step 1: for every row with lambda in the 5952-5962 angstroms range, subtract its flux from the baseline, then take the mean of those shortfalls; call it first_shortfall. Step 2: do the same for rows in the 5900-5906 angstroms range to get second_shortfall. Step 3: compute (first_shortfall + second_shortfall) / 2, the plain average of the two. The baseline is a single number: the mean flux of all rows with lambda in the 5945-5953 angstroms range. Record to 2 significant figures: 0.17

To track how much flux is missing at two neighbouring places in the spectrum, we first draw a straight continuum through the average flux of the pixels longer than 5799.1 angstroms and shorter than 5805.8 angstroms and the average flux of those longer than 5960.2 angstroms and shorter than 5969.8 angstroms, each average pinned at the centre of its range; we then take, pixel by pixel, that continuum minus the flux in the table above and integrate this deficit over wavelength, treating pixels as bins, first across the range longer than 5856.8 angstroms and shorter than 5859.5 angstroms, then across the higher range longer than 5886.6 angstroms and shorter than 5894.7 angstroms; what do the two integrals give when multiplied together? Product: 10.4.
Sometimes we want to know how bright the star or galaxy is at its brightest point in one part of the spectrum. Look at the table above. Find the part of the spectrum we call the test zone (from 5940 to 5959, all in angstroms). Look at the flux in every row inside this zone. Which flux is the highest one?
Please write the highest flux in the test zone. 6.462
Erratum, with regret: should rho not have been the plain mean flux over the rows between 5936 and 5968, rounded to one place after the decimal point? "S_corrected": 5.9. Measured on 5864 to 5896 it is 5.4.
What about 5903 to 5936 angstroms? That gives 5.9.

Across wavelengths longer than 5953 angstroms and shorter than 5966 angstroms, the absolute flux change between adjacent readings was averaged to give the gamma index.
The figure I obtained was 0.19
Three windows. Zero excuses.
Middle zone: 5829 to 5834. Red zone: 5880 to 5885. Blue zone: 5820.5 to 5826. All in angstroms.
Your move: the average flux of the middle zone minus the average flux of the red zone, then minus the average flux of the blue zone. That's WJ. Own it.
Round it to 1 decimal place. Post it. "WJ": -5.6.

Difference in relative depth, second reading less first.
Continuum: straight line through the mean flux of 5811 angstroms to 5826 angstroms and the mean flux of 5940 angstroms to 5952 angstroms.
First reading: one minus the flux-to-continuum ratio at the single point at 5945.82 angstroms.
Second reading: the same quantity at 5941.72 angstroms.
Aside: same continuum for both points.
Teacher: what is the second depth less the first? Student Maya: -0.02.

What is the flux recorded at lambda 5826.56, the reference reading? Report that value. 6.059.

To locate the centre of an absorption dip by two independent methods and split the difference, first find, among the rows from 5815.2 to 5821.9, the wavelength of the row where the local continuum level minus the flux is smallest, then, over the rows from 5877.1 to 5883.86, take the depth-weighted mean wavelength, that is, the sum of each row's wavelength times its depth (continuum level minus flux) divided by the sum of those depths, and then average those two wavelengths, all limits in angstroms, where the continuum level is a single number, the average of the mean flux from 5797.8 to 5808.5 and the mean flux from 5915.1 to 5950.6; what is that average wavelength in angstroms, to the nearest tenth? 5849.9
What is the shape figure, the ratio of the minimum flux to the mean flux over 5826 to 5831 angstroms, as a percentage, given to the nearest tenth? 97.5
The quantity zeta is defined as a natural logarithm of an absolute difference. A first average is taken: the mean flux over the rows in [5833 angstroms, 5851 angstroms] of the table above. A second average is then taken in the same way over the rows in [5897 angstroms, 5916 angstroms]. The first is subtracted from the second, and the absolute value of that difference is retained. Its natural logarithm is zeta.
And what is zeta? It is -0.4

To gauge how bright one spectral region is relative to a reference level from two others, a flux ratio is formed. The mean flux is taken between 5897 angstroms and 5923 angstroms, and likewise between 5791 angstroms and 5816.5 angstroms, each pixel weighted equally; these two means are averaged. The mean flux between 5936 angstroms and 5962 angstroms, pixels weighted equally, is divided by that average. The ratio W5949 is 0.99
